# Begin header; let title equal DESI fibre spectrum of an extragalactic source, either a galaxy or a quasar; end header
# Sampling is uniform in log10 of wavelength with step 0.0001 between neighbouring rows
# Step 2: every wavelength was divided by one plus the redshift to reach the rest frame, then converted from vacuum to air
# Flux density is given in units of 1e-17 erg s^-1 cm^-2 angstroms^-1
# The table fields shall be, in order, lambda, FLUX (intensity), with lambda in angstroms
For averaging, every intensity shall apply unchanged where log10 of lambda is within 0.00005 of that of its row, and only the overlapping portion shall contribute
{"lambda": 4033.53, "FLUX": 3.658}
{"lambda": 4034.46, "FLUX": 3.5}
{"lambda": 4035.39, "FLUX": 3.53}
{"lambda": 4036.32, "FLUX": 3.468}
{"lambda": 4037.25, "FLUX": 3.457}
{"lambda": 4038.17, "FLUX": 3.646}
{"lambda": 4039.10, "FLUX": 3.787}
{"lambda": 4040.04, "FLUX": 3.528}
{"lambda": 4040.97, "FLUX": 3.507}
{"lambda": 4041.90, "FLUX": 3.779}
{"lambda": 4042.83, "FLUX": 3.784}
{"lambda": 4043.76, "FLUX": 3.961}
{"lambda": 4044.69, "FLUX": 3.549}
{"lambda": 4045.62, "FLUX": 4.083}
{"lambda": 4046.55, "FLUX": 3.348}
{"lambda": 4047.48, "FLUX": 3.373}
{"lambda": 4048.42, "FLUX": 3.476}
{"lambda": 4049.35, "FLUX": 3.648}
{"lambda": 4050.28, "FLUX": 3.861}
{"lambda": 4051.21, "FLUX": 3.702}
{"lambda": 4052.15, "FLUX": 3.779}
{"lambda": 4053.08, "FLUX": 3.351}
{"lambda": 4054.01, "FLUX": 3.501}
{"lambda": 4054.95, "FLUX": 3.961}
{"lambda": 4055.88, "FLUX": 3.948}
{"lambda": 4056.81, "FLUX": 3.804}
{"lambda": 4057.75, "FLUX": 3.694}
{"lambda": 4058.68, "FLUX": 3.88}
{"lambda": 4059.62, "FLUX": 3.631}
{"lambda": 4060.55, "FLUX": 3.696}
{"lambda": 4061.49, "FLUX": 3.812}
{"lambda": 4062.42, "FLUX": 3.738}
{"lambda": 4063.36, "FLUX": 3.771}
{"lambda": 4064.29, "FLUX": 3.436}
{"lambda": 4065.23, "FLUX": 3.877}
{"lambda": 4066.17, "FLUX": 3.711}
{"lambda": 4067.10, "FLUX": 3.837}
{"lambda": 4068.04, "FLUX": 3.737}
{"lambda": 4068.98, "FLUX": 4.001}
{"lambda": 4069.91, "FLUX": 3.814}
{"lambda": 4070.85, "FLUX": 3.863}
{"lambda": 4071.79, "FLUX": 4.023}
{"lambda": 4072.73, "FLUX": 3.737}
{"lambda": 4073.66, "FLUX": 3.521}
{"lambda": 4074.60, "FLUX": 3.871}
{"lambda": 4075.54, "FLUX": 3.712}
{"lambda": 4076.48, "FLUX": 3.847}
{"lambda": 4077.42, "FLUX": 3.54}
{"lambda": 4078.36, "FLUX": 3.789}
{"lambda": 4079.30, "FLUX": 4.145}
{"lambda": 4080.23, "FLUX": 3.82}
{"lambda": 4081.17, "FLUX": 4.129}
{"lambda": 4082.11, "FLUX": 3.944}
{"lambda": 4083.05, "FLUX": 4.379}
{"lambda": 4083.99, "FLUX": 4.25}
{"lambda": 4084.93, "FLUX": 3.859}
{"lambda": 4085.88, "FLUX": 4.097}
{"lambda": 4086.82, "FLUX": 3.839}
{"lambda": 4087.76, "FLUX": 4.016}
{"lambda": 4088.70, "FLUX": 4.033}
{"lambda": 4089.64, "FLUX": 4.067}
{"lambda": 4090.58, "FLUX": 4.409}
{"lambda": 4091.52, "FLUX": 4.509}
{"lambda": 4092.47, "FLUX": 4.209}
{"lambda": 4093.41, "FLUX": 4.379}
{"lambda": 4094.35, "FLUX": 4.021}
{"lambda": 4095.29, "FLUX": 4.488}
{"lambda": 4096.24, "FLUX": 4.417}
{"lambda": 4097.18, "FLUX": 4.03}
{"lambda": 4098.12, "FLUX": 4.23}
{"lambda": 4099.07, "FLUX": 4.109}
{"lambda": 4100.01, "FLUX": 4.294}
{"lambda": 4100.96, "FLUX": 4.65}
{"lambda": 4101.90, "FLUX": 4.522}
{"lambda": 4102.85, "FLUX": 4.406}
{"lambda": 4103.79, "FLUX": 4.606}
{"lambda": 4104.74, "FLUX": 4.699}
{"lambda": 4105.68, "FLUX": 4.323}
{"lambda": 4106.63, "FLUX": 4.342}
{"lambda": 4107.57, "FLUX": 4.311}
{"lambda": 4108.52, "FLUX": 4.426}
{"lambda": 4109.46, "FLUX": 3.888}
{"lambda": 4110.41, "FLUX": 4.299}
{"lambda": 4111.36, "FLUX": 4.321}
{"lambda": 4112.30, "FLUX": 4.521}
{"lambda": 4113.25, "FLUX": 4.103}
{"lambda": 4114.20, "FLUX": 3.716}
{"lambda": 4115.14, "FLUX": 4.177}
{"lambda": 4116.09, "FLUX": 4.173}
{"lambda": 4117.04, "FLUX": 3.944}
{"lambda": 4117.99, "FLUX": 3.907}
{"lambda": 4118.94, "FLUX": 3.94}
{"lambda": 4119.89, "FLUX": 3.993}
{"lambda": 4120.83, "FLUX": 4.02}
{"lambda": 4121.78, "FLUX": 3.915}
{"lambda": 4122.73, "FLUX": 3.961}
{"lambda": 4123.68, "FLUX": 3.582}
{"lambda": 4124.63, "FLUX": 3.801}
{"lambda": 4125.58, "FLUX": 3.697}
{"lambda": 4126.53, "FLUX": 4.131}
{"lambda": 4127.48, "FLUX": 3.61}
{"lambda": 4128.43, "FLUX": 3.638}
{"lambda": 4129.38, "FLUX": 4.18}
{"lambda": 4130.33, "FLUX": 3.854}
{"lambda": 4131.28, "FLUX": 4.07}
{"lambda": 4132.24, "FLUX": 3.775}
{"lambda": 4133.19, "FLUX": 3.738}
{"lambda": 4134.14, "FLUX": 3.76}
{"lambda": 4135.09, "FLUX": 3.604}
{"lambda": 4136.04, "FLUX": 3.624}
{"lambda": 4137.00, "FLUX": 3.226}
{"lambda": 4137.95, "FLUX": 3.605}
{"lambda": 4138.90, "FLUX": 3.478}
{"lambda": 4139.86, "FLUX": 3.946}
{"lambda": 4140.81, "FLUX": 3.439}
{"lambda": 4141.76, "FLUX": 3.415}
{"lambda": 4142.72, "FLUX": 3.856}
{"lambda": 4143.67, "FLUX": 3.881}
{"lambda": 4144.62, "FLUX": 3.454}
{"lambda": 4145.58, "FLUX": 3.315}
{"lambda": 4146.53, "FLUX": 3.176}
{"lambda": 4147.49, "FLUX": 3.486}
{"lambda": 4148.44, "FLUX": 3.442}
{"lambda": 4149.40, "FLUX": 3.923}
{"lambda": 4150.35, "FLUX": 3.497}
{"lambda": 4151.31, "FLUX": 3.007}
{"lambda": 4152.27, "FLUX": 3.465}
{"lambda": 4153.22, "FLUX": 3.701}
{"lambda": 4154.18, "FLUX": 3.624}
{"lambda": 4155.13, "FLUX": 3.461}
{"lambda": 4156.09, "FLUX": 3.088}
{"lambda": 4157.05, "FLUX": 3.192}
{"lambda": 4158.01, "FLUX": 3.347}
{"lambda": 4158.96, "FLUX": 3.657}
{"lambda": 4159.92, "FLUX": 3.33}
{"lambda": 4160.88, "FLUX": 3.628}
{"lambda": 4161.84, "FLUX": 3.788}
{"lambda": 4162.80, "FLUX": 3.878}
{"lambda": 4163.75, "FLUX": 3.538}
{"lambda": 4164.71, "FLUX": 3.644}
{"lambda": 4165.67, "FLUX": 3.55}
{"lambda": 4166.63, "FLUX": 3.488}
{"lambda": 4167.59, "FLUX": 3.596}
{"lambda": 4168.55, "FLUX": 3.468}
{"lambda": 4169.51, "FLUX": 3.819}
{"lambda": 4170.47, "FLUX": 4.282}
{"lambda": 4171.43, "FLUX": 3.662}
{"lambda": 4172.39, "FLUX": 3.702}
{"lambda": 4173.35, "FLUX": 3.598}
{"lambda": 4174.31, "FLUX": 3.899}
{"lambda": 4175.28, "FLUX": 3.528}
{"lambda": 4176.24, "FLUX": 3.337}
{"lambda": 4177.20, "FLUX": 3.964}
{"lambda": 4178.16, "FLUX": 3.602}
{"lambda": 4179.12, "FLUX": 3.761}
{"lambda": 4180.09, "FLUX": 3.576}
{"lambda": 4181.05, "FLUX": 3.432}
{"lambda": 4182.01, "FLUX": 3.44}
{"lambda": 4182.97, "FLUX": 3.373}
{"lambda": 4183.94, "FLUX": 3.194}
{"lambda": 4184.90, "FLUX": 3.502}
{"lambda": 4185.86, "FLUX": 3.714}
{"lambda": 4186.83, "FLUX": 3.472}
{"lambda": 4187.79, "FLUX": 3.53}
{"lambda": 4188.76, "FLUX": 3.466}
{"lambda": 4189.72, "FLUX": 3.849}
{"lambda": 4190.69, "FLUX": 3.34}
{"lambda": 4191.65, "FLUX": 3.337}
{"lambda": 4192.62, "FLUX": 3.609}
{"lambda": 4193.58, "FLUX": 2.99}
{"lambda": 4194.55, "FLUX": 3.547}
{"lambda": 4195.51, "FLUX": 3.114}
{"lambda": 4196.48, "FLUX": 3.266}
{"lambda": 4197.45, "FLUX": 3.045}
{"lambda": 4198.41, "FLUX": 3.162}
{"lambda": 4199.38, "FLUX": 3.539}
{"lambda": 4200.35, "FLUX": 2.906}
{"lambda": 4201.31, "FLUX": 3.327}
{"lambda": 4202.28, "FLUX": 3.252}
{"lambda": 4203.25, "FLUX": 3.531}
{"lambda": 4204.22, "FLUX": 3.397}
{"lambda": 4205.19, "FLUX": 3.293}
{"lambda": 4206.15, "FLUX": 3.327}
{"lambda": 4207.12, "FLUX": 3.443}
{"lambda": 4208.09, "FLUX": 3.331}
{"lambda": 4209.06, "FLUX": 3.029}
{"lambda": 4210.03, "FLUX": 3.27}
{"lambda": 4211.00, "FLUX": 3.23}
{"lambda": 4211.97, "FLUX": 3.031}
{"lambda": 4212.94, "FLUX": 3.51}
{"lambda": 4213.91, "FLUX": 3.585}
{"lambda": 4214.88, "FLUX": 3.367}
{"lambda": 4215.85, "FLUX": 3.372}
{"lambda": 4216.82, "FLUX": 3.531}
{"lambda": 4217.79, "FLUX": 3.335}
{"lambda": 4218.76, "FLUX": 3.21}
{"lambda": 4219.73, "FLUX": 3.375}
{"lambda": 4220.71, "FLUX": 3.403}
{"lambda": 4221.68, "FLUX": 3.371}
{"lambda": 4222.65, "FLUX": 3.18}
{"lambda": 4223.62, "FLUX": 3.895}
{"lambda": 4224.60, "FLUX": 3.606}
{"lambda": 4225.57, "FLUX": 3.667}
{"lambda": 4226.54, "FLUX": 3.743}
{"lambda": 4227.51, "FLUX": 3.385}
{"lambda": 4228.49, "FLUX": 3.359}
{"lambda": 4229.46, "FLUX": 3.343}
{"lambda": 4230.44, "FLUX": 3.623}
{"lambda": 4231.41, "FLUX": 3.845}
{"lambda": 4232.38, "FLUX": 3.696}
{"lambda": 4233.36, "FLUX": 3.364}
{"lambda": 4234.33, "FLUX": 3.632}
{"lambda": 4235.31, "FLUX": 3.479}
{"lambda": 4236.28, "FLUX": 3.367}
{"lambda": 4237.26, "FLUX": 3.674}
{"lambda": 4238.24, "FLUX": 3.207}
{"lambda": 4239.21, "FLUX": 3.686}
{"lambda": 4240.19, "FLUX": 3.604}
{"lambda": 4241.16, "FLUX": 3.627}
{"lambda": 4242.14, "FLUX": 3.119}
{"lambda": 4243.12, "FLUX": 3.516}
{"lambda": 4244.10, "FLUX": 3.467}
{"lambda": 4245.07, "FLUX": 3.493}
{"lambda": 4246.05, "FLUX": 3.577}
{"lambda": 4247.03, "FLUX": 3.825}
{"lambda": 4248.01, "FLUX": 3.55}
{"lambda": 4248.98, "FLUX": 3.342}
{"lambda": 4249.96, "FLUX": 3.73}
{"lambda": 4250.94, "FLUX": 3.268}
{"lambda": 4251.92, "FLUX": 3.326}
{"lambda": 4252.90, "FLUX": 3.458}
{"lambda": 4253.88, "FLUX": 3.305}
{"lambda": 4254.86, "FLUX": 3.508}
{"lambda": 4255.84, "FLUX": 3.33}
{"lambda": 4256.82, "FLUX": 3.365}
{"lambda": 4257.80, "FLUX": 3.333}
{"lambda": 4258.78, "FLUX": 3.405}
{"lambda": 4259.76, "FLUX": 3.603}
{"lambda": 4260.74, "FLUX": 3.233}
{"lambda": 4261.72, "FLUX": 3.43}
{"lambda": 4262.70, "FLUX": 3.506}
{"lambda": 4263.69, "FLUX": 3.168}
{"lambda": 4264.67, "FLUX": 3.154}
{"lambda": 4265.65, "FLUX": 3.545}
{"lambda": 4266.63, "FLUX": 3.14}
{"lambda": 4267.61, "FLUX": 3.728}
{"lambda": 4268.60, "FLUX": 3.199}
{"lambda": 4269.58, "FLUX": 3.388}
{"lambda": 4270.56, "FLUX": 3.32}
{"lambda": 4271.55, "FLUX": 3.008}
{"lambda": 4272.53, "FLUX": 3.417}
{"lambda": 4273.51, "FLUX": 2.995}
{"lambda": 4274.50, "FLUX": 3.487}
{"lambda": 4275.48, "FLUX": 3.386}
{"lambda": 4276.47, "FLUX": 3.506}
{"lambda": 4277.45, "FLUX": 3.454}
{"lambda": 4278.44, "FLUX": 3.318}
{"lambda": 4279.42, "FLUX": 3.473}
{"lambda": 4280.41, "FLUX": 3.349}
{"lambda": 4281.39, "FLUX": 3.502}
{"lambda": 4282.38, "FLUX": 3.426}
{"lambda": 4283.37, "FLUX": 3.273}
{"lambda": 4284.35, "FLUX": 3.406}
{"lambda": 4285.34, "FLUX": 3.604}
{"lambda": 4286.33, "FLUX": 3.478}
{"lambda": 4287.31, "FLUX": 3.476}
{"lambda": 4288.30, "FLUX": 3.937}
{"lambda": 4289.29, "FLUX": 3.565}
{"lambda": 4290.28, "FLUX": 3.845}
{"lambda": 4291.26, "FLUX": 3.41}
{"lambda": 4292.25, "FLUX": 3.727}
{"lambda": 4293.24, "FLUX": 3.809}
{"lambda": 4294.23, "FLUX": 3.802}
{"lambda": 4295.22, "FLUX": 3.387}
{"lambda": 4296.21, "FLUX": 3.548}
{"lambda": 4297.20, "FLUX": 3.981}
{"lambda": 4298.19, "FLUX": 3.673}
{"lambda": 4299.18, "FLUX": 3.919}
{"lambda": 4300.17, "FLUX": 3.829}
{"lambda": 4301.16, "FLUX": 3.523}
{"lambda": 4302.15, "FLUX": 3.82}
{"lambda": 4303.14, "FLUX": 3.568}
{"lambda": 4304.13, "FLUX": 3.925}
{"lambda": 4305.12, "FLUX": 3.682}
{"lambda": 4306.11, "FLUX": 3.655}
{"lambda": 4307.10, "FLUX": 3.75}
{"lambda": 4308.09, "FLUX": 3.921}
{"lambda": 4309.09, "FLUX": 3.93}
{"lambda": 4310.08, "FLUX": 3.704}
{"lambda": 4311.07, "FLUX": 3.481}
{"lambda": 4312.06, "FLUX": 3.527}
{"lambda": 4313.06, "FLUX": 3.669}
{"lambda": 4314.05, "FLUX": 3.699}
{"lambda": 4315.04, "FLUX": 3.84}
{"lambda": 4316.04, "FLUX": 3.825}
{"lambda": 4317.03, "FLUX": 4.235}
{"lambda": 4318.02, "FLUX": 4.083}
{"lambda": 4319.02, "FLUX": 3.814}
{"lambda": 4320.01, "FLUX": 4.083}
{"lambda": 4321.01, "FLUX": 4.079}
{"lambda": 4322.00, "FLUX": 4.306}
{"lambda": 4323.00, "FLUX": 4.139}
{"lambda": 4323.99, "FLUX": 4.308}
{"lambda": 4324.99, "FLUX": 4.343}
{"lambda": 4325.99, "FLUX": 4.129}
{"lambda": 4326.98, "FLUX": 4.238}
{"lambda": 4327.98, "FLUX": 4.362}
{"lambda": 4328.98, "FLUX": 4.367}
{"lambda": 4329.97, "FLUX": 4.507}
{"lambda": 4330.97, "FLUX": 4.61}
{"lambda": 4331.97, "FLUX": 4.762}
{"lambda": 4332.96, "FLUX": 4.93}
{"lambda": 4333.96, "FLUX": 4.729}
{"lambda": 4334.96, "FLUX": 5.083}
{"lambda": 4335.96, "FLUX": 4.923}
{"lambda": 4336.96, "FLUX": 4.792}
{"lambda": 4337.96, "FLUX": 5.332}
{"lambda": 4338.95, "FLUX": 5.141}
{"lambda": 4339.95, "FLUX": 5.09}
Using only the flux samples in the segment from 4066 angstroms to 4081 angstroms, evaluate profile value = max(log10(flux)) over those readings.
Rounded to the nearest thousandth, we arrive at 0.618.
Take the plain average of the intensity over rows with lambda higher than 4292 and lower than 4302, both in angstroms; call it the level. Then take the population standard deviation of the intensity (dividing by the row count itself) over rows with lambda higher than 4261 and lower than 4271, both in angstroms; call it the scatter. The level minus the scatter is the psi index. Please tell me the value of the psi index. 3.53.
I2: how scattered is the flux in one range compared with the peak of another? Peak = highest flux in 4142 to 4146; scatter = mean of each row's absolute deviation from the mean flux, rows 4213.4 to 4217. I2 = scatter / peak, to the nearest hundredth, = 0.02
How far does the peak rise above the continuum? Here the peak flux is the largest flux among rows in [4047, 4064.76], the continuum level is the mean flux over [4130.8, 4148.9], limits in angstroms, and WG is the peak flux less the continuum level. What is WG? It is 0.37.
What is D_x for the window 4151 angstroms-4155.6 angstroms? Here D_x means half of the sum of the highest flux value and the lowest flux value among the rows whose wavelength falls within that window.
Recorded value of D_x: 3.35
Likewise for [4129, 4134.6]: 3.96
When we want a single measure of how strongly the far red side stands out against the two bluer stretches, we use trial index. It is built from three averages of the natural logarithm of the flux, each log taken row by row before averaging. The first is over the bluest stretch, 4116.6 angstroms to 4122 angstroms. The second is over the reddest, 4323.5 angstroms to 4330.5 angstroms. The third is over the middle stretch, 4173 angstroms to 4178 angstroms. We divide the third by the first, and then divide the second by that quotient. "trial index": 1.55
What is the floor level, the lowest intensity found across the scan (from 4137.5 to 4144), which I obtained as 3.415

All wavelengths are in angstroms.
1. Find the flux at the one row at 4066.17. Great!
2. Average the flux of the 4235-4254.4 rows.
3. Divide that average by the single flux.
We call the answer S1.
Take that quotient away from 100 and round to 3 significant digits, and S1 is 99.1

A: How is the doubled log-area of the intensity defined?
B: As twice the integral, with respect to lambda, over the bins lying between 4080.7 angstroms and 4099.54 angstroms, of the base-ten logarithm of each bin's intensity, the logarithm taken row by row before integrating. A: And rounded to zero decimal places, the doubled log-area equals 23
